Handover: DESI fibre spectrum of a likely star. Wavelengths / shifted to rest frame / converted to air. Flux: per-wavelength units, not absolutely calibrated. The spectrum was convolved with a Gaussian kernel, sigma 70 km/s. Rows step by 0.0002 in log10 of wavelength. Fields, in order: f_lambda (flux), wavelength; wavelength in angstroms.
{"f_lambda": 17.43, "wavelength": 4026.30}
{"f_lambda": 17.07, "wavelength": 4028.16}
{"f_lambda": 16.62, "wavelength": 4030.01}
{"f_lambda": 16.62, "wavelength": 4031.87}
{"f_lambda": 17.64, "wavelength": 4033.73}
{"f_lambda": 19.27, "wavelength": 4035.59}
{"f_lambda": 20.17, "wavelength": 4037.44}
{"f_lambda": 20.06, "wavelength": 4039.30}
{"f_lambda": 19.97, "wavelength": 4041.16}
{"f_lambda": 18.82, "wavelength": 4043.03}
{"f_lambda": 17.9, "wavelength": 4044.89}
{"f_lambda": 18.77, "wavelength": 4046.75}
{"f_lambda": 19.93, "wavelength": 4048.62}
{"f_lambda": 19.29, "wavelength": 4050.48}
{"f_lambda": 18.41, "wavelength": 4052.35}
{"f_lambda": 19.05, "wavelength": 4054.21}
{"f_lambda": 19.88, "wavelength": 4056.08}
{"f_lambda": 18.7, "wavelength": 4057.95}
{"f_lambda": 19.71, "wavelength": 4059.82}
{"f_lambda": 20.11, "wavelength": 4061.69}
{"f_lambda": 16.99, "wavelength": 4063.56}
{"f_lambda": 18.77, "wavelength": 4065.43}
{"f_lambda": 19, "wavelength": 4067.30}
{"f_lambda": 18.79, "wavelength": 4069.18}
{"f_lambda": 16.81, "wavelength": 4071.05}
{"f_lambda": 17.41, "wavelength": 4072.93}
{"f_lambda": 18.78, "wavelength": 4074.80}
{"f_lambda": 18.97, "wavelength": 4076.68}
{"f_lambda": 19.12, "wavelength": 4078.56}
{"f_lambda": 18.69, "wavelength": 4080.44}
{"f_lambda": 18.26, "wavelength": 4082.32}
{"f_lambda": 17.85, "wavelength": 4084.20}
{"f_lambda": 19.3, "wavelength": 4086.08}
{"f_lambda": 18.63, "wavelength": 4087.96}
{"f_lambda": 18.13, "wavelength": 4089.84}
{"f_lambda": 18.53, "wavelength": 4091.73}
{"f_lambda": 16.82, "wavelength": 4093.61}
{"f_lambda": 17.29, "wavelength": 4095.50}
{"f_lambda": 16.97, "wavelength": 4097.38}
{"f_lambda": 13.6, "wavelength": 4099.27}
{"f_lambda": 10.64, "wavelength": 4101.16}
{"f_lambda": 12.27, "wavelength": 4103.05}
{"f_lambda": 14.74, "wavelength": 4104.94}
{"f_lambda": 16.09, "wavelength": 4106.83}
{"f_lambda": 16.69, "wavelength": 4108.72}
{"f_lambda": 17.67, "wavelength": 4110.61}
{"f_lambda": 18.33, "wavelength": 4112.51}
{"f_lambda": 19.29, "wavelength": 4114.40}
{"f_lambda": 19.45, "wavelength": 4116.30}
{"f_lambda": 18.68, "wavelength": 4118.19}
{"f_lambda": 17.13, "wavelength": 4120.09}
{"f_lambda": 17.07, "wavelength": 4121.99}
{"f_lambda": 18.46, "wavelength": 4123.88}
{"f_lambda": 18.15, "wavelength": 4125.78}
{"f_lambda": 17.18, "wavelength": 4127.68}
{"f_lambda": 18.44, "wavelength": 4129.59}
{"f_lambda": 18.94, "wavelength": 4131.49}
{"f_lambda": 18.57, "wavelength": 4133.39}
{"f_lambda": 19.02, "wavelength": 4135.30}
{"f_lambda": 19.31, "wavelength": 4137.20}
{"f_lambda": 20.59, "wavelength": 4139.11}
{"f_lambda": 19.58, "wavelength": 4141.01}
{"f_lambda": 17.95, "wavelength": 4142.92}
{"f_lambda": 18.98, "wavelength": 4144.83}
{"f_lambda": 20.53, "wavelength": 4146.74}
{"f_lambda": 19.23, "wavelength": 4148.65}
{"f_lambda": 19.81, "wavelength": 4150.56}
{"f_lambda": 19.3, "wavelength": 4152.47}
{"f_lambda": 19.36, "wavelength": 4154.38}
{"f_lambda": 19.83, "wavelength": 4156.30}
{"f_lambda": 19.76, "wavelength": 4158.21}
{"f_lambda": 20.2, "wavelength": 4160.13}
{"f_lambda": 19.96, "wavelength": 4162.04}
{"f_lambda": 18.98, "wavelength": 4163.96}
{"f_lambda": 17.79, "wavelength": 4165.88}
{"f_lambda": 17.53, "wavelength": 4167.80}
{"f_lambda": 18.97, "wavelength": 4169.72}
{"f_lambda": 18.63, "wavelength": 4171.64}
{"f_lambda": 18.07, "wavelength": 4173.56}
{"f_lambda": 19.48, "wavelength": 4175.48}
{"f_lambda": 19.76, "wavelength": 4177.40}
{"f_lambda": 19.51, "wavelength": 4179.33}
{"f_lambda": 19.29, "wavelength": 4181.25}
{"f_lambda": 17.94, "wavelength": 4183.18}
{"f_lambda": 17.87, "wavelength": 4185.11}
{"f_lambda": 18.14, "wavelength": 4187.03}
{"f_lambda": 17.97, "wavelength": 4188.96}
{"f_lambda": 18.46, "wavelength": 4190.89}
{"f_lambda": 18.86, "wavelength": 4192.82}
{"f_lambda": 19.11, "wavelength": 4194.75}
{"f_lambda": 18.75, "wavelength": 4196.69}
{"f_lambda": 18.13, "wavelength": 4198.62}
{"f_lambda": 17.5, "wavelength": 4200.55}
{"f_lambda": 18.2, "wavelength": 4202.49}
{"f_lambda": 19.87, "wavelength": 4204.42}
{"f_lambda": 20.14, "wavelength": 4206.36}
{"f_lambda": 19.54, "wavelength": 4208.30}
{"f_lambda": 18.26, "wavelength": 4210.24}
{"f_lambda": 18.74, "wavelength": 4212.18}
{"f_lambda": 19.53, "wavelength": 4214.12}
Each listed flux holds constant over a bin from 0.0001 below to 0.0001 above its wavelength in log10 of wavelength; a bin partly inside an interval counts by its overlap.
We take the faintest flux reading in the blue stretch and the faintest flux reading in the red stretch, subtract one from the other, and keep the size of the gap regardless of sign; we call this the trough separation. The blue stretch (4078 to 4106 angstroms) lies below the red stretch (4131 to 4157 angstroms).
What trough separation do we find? 7.3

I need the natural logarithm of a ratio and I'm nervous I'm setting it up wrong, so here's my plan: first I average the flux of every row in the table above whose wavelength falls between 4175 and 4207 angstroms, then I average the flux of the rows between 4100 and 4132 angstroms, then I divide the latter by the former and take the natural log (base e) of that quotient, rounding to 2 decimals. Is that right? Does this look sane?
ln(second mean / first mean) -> -0.10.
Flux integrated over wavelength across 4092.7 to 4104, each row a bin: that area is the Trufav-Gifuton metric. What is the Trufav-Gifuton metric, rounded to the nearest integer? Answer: 165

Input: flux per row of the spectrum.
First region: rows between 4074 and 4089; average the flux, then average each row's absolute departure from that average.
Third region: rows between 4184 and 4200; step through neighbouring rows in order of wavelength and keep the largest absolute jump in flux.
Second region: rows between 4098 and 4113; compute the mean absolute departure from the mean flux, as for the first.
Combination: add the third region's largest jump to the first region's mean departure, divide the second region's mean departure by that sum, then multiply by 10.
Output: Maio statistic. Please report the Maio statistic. 23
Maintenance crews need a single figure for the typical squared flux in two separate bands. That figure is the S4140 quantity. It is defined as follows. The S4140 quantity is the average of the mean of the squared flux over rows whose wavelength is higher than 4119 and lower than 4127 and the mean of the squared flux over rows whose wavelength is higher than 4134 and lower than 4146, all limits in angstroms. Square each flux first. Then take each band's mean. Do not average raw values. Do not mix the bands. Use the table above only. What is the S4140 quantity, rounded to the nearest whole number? 342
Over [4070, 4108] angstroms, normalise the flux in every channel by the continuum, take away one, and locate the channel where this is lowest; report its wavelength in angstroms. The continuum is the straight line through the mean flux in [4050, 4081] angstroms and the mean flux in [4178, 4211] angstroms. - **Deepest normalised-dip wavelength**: 4101.16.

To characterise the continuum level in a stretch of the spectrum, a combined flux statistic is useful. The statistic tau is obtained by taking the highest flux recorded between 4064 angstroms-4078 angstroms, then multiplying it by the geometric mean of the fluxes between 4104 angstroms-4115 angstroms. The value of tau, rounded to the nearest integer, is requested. 324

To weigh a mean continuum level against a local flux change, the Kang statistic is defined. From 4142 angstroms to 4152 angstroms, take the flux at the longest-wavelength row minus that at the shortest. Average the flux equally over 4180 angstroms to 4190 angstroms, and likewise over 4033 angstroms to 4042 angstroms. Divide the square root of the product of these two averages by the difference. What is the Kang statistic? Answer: 10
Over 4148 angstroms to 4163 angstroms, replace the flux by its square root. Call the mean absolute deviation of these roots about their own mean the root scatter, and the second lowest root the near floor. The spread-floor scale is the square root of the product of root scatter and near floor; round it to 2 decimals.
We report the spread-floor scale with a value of 0.38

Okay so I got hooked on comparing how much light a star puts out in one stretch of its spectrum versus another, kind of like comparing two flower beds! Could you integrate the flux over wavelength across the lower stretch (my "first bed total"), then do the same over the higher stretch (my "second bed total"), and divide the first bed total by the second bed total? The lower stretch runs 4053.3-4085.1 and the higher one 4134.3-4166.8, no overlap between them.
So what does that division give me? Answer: 0.94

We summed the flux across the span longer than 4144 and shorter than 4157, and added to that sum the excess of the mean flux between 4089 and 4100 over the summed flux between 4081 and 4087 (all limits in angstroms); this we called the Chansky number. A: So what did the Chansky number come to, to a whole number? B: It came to 99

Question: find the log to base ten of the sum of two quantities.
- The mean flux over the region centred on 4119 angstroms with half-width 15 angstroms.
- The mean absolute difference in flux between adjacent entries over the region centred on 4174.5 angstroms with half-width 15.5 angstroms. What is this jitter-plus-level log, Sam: 1.26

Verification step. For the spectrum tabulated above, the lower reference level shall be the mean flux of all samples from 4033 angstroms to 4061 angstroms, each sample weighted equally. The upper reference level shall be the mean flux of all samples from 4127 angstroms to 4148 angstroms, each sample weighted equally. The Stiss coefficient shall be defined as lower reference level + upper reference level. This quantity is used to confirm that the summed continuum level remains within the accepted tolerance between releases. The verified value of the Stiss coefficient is 38.2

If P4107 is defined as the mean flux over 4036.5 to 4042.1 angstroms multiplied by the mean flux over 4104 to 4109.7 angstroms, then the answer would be 318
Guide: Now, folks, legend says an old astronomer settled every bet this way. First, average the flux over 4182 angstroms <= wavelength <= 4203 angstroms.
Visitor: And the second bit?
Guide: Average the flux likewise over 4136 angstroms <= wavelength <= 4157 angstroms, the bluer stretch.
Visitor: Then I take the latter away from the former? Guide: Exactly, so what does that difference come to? -1.2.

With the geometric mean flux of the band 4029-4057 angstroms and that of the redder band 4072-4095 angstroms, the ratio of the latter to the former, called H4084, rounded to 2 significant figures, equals 0.98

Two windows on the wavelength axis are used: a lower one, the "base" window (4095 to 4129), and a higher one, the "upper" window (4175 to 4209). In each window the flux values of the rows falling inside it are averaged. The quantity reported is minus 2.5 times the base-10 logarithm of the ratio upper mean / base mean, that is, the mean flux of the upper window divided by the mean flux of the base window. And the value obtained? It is -0.13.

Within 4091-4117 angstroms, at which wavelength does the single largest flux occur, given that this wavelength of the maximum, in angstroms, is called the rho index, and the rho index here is 4116.30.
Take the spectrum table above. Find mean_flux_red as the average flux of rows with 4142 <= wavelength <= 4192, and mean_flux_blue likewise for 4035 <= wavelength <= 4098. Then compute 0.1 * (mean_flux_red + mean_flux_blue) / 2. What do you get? 1.883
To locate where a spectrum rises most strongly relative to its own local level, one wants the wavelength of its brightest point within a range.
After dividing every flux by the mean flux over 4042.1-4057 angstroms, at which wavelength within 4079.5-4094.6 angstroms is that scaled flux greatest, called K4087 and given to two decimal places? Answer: 4086.08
